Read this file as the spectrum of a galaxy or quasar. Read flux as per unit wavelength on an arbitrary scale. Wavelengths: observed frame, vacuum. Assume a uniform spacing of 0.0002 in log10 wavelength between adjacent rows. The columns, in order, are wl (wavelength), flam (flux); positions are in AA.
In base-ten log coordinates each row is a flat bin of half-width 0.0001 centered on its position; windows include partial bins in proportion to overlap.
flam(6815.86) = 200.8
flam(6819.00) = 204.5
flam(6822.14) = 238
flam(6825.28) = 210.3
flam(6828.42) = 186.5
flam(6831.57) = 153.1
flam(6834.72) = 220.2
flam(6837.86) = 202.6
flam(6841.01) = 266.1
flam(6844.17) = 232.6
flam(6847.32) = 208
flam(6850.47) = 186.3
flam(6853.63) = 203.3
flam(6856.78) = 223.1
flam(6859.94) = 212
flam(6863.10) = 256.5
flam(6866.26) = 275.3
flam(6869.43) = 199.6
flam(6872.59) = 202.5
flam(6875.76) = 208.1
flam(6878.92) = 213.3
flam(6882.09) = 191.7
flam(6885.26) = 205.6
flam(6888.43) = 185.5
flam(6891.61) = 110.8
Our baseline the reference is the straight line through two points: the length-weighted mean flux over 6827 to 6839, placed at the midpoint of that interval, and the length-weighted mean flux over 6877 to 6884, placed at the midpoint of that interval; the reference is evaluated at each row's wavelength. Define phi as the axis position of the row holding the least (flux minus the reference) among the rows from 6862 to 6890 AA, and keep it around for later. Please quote 6888.43 AA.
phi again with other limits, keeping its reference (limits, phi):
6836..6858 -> 6850.47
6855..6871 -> 6869.43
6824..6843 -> 6831.57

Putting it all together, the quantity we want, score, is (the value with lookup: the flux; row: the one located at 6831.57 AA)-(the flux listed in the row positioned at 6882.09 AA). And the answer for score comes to -39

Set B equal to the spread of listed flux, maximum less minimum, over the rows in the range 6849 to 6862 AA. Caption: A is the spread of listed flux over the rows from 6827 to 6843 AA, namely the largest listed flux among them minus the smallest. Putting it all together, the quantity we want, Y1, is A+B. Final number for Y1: 150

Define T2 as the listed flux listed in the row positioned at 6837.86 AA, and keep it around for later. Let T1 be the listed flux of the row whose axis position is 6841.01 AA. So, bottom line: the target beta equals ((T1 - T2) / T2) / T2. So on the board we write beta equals 0.0015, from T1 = 266.1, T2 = 202.6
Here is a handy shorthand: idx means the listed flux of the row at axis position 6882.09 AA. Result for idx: 191.7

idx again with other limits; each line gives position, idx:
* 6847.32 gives 208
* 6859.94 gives 212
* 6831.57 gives 153.1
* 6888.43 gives 185.5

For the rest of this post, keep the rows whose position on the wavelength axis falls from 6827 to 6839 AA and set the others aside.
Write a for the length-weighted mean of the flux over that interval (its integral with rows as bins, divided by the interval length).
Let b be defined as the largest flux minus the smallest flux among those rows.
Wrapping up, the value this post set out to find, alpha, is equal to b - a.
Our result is -123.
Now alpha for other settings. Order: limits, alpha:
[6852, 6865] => -172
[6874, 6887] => -183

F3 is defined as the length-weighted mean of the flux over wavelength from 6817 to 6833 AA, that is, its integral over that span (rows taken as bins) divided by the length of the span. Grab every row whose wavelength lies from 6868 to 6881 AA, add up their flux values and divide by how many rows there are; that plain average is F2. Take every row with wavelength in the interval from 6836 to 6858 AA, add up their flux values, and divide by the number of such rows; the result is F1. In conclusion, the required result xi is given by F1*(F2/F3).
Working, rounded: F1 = 217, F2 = 206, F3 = 199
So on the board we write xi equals 225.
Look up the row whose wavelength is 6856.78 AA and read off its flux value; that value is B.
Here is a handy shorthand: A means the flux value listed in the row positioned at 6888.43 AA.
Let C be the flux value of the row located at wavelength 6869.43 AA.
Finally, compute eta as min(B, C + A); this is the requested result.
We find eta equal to 223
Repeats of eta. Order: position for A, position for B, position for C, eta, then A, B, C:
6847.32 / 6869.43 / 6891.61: 200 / 208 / 199.6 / 110.8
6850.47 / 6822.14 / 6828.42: 238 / 186.3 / 238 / 186.5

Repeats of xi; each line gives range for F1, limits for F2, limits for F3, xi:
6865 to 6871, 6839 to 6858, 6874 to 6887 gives 255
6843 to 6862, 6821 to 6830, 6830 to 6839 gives 233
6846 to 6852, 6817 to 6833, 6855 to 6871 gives 168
